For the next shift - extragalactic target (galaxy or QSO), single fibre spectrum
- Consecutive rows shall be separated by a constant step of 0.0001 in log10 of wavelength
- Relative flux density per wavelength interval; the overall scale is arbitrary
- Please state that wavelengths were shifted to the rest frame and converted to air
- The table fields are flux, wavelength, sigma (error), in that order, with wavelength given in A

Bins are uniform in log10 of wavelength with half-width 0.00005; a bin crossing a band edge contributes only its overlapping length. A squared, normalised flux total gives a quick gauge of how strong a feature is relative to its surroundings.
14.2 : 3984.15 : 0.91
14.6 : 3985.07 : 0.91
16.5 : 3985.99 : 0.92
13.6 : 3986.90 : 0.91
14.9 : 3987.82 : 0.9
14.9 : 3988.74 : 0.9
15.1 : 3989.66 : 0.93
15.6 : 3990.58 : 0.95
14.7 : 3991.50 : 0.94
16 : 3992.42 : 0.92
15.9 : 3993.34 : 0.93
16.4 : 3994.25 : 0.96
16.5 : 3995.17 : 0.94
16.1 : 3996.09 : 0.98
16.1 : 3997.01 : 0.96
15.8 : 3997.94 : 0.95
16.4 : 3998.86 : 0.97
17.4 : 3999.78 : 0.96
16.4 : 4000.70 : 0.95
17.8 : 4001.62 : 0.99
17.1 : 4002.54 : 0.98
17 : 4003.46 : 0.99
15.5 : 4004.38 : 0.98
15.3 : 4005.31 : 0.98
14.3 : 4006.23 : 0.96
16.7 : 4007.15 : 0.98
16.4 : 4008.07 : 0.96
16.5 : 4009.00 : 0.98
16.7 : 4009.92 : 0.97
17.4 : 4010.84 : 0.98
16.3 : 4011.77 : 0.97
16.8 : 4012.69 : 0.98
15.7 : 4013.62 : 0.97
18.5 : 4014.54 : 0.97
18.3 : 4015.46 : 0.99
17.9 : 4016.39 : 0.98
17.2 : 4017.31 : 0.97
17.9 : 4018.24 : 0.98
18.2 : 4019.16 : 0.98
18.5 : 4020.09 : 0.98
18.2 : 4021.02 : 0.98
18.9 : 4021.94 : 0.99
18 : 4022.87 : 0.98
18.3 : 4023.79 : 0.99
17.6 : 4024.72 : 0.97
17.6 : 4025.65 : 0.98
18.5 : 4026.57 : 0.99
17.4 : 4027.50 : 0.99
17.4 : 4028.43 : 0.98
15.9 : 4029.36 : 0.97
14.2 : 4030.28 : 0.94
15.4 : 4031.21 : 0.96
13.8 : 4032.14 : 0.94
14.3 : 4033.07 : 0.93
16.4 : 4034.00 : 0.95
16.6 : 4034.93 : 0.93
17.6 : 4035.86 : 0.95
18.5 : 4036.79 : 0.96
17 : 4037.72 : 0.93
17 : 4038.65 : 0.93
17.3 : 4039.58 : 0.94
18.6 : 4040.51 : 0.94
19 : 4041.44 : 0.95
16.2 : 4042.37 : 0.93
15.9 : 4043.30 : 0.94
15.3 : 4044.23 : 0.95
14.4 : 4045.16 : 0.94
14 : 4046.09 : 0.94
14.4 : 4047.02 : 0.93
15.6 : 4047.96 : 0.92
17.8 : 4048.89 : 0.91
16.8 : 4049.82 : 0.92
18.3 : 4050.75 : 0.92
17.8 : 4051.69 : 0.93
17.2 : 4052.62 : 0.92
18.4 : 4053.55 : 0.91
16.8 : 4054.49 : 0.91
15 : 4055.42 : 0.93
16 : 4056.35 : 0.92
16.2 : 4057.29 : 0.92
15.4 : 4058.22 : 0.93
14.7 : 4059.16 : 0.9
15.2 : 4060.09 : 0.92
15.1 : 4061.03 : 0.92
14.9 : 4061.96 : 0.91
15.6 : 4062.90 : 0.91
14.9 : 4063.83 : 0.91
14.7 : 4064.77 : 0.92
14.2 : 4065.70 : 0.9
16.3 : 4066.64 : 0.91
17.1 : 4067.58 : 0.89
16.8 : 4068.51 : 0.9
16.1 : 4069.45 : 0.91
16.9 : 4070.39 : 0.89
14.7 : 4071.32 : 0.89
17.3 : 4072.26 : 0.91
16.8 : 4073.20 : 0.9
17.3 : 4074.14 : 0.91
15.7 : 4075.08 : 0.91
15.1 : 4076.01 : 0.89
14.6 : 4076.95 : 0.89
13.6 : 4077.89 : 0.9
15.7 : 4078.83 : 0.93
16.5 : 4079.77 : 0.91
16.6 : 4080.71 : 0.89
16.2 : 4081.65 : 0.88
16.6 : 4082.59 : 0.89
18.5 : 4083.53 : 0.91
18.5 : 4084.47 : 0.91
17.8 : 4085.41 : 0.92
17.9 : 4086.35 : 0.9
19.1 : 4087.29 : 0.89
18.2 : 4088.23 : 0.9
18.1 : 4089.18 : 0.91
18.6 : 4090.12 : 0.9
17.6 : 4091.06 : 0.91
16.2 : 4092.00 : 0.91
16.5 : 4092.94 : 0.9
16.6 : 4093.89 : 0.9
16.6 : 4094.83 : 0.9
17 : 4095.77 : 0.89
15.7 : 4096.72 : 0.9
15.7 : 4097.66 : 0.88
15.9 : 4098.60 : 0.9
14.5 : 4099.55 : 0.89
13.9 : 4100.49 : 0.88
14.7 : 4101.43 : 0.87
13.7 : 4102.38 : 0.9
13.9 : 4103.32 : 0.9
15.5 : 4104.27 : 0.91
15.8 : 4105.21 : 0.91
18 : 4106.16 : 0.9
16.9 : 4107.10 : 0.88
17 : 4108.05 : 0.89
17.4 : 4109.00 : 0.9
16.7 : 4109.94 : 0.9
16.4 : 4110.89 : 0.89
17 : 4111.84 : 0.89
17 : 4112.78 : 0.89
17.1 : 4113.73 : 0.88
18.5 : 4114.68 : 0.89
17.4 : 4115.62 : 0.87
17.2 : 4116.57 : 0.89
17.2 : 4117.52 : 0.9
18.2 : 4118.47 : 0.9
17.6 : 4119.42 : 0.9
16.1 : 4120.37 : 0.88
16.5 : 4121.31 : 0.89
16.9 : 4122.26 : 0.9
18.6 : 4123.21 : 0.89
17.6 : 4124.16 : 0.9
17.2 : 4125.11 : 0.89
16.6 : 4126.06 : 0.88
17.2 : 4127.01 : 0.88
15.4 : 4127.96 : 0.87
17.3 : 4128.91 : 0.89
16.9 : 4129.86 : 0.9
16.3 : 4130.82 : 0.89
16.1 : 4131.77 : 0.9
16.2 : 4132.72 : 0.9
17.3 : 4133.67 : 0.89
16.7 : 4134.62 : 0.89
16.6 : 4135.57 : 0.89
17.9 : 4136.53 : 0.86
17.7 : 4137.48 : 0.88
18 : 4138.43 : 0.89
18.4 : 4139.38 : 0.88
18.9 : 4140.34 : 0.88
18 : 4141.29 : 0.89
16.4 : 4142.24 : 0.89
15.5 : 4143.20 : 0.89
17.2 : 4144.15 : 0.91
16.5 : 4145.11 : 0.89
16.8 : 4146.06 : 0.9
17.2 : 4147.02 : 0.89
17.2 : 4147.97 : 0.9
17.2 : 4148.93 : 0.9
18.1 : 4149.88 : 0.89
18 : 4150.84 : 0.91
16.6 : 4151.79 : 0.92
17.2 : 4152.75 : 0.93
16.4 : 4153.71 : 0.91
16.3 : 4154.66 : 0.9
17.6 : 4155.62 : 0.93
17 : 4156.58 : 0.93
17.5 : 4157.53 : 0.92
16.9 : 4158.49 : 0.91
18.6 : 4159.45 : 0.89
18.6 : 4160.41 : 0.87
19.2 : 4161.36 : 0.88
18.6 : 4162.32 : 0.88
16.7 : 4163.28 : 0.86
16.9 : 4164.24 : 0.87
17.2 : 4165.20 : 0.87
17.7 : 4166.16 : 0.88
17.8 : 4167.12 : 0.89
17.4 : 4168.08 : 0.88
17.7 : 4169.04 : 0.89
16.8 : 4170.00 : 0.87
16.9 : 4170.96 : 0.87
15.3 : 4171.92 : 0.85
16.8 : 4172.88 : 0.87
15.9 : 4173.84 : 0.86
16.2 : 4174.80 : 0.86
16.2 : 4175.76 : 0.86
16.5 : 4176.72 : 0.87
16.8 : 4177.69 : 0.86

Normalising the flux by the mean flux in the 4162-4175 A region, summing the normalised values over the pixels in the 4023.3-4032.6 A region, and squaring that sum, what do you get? 96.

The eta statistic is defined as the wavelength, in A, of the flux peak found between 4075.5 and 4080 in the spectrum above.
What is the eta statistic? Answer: 4079.77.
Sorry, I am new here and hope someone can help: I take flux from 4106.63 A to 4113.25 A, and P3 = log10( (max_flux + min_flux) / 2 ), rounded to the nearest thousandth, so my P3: 1.228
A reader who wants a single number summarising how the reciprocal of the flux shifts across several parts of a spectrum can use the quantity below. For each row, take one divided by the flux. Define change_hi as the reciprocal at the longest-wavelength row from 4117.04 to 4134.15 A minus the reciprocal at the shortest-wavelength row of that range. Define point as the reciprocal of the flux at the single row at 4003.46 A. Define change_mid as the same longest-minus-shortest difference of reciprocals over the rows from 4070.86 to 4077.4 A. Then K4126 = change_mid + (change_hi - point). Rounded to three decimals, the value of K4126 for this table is -0.059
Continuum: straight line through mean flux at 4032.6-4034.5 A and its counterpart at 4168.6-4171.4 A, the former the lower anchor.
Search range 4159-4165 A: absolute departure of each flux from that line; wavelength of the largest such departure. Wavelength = 4161.36 A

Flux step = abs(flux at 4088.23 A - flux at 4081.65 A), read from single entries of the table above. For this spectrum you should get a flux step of 2.00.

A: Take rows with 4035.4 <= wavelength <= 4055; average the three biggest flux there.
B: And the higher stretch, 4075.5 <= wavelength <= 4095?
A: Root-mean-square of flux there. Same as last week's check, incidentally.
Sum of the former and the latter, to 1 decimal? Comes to 35.7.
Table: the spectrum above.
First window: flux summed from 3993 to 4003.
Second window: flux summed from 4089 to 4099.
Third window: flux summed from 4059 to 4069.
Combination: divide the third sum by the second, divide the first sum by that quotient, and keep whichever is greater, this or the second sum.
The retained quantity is 198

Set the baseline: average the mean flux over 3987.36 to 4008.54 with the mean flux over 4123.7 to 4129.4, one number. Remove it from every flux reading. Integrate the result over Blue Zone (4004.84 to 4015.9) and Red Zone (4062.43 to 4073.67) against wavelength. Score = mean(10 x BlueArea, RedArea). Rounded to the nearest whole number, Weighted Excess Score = 4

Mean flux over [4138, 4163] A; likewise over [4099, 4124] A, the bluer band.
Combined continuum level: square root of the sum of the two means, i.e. 5.83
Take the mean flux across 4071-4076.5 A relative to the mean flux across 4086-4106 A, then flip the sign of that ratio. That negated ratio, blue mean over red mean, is -0.99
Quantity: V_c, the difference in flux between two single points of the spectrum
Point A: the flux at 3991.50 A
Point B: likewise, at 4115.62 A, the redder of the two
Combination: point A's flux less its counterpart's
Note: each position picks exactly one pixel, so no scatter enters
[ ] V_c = -2.7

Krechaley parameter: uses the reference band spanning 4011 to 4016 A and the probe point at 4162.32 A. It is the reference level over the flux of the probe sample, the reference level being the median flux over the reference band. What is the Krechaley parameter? 0.903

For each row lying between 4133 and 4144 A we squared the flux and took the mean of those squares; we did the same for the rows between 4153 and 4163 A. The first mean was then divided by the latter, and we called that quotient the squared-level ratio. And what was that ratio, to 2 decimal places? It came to 0.97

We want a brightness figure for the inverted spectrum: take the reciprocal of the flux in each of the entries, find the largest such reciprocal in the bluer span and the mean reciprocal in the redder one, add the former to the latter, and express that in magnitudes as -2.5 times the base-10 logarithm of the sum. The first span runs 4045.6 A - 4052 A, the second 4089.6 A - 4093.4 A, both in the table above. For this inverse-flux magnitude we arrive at 2.22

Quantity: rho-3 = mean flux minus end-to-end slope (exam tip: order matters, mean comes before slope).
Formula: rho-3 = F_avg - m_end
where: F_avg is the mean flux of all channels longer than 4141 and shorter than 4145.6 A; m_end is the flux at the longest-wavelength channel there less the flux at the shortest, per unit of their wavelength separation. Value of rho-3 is 17.1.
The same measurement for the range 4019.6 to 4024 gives 18.4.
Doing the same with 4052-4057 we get 17.0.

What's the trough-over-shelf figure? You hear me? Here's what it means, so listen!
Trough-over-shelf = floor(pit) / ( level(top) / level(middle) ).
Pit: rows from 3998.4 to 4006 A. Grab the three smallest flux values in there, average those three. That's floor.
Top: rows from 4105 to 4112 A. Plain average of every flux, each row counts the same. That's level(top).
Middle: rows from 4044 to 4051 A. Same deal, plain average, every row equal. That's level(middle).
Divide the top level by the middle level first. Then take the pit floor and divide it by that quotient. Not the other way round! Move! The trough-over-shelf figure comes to 14.7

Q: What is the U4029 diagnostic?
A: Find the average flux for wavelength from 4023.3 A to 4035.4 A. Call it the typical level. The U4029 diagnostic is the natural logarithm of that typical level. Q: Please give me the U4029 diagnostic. 2.80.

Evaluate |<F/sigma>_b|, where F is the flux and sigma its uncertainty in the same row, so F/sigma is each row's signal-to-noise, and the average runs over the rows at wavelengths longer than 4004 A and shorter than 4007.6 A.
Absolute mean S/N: 15.8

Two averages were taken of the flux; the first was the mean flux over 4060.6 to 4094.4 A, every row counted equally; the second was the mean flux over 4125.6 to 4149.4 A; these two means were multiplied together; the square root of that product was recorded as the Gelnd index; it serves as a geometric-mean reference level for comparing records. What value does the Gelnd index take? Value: 16.7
